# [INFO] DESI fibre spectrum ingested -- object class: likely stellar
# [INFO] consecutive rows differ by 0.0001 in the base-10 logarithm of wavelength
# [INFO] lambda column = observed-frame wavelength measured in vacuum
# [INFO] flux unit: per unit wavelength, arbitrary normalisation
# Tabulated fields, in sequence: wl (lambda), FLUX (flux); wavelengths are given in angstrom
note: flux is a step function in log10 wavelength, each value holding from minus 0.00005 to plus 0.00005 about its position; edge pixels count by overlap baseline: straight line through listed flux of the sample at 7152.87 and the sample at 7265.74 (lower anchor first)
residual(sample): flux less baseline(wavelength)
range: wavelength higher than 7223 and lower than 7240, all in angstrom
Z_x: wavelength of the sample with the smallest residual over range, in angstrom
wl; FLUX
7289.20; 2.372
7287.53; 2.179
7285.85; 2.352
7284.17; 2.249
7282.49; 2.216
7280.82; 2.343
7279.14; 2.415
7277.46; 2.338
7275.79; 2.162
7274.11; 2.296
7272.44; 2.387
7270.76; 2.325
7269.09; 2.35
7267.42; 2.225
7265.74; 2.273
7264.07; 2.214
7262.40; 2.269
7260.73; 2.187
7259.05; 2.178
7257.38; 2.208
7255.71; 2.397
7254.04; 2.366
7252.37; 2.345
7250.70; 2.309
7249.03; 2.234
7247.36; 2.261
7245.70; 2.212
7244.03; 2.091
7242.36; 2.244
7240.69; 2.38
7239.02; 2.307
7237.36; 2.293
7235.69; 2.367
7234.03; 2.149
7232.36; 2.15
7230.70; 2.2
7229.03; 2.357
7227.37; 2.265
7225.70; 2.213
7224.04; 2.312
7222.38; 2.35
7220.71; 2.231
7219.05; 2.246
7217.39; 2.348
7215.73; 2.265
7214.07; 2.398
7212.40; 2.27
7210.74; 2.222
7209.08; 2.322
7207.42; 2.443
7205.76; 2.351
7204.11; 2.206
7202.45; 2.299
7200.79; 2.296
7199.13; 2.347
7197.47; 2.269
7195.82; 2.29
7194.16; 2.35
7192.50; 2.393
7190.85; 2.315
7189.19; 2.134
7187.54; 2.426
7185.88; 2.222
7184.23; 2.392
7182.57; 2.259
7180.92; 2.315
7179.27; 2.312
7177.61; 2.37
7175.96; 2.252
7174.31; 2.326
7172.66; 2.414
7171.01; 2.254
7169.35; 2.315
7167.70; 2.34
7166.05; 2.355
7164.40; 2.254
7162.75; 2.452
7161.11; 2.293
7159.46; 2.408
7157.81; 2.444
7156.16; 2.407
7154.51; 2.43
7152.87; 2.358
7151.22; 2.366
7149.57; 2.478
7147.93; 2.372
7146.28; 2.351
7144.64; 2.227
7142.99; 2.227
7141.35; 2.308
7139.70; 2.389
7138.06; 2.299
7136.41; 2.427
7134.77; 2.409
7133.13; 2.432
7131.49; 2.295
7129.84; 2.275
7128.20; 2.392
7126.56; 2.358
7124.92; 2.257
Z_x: 7232.36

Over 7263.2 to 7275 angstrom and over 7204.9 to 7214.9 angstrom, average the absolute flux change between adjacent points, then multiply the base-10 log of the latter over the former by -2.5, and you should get -0.4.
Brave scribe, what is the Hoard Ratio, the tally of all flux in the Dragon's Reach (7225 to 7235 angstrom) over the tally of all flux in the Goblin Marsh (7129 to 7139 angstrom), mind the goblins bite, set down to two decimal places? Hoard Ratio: 0.94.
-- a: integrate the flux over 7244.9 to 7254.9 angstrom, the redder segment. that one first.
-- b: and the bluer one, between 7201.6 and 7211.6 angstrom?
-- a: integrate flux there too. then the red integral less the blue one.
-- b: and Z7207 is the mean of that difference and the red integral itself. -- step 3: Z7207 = 11.4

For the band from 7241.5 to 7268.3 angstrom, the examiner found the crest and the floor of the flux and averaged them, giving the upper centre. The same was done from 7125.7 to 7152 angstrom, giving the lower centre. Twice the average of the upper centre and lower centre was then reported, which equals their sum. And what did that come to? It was 4.60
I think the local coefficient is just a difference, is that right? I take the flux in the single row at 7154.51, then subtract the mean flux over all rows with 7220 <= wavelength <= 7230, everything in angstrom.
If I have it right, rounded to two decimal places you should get 0.14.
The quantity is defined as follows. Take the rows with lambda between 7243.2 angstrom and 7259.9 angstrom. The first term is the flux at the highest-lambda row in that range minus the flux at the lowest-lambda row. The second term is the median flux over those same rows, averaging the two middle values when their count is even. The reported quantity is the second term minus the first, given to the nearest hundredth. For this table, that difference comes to 2.16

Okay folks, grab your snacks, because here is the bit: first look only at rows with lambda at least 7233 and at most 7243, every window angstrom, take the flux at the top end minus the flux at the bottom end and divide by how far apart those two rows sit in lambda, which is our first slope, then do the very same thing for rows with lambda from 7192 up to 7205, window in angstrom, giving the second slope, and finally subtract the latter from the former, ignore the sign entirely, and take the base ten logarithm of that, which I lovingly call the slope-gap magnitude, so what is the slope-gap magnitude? -1.56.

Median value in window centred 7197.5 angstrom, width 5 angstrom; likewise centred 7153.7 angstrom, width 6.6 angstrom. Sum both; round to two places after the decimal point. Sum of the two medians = 4.68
